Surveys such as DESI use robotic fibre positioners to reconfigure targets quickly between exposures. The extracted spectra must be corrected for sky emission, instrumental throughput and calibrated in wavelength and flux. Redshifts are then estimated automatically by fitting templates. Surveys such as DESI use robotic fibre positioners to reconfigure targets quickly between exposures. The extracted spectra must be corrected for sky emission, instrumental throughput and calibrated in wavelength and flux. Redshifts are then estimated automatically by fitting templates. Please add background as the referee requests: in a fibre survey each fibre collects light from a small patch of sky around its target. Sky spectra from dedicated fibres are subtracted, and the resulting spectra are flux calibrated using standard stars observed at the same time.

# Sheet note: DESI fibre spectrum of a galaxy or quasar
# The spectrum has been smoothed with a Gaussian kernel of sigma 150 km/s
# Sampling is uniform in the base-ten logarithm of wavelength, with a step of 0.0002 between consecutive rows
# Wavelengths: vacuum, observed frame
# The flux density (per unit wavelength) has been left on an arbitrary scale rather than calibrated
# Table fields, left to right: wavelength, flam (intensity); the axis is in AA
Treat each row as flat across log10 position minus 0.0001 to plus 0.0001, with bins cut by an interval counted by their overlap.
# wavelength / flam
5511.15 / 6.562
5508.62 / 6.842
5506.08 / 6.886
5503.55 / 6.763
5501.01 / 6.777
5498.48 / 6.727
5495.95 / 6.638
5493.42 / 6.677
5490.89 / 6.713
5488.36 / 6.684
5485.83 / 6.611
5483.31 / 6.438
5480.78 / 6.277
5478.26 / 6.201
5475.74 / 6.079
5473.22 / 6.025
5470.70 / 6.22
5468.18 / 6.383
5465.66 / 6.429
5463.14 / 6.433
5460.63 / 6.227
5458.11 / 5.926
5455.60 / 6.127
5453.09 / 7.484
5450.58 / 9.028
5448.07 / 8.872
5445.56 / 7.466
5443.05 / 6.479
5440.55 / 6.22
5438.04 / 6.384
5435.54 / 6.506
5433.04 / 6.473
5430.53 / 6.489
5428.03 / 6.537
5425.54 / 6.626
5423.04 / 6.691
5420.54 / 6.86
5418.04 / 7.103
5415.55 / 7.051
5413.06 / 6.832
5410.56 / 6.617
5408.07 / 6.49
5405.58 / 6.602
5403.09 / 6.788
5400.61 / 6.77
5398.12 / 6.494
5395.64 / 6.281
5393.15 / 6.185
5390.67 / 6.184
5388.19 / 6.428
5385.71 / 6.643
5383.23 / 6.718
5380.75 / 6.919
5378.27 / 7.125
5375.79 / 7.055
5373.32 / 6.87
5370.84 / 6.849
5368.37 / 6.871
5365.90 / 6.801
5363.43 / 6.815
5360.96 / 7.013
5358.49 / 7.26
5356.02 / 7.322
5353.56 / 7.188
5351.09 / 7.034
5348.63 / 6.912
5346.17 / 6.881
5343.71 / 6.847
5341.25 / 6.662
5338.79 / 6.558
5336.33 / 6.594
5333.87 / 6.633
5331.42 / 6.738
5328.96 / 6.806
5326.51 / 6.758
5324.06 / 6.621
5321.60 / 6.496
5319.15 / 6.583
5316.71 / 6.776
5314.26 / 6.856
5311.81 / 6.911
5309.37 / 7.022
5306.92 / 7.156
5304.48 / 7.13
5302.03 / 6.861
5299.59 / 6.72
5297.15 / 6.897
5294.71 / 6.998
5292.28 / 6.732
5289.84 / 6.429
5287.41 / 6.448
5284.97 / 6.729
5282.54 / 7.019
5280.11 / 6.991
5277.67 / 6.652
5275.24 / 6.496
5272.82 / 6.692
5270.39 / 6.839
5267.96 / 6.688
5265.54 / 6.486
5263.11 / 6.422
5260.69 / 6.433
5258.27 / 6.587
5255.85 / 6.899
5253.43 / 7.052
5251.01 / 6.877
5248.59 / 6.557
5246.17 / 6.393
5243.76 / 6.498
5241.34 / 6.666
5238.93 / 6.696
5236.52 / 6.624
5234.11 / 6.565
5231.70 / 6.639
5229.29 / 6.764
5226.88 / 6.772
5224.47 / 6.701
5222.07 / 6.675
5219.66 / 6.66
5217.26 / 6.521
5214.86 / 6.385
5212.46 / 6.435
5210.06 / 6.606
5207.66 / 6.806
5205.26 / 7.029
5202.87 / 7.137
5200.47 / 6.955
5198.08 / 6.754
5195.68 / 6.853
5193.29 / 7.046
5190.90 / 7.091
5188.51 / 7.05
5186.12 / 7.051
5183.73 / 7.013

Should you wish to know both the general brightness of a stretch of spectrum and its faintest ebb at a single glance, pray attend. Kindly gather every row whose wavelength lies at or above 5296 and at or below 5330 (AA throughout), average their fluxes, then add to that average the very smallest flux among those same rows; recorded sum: 13.3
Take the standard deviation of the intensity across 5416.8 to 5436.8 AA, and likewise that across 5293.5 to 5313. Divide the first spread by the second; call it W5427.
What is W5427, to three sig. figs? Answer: 1.53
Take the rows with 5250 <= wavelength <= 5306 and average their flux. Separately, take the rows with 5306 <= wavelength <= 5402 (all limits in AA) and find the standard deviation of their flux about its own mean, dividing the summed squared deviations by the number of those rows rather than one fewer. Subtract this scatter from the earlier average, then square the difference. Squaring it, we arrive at 42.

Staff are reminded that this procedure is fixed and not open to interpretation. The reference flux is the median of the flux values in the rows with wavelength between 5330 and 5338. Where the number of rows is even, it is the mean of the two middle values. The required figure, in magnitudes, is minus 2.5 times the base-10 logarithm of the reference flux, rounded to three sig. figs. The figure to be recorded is -2.05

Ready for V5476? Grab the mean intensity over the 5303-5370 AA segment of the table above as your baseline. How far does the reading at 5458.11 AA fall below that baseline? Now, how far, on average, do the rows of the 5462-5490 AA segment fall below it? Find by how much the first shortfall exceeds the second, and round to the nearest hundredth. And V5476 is 0.42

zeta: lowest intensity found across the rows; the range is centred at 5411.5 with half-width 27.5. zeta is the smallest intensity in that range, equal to 6.184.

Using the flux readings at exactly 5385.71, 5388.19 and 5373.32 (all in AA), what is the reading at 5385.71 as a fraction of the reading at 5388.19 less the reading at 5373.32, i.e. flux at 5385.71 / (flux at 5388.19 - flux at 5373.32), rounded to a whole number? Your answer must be -15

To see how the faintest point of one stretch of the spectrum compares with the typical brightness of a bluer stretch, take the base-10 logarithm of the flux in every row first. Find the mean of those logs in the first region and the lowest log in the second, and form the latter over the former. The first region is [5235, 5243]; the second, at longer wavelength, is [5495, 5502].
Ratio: 1.00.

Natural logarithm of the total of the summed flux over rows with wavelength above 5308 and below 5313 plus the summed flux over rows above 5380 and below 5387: 3.53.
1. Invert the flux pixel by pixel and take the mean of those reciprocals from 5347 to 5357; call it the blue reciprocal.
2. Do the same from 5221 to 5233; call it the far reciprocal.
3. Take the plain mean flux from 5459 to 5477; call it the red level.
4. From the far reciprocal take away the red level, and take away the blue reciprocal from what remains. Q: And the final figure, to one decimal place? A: -6.2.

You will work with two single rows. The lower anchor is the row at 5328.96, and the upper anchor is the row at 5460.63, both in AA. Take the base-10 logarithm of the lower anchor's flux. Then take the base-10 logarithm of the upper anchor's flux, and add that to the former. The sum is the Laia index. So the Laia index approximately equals 1.63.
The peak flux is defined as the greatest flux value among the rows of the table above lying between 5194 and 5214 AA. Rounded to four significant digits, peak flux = 7.137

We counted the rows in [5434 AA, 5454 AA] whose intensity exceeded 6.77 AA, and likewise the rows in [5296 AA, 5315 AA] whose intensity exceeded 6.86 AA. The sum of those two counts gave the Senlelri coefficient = 10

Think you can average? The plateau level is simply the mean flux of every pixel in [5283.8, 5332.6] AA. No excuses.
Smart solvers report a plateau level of 6.78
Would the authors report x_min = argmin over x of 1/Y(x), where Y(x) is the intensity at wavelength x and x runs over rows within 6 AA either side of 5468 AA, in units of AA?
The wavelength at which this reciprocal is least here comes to 5463.14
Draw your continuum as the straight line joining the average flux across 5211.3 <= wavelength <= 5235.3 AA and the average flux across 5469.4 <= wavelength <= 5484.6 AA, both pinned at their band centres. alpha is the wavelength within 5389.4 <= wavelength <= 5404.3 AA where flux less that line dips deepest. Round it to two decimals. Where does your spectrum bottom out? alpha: 5390.67 AA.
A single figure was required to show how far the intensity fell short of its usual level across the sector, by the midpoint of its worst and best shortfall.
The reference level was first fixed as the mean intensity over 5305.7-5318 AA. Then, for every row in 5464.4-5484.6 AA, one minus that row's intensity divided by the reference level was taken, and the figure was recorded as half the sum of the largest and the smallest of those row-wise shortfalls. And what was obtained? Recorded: 0.10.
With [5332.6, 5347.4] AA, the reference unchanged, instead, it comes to 0.03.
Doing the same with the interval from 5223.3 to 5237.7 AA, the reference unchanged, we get 0.04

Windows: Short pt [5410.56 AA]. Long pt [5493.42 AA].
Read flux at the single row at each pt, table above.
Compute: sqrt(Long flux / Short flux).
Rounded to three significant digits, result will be 1.00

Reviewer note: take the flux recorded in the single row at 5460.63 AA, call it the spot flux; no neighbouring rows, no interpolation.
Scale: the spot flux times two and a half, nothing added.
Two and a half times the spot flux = 15.6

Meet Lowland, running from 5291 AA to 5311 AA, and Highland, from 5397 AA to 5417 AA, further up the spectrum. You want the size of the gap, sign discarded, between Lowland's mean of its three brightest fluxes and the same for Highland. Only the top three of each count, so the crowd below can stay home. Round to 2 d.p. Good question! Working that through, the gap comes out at 0.21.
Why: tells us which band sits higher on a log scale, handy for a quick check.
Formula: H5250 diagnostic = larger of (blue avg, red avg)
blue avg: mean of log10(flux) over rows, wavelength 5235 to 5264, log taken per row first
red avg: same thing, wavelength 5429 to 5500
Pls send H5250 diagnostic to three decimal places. 0.822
